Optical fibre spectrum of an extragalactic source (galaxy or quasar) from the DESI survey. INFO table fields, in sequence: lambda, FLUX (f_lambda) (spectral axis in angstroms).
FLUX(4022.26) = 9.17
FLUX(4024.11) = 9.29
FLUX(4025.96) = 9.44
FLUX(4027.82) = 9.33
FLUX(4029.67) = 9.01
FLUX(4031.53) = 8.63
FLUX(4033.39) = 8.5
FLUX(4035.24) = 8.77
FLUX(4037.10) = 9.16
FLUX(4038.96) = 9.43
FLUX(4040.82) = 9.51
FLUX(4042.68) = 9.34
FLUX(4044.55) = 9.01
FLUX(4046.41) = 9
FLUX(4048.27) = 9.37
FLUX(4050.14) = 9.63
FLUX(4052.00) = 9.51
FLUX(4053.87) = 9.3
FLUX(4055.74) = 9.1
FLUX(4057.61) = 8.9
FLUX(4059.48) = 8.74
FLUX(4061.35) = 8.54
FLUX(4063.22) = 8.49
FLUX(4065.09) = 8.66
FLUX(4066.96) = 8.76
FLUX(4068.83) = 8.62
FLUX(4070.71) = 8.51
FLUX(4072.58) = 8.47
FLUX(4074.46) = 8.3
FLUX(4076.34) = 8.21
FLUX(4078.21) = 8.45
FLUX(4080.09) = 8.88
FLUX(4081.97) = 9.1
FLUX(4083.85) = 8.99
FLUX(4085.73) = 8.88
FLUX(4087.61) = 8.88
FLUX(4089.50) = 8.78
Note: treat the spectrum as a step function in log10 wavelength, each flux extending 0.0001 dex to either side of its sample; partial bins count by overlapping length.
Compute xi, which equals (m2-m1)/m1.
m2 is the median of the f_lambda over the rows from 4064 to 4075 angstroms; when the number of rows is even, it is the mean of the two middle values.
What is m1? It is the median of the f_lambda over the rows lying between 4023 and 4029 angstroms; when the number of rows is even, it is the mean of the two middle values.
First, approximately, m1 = 9.3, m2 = 8.6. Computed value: -0.08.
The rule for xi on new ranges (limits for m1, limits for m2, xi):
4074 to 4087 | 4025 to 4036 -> 0.00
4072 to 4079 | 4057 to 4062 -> 0.04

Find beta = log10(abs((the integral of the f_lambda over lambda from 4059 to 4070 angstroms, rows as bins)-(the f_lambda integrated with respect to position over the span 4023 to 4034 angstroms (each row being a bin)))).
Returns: 0.67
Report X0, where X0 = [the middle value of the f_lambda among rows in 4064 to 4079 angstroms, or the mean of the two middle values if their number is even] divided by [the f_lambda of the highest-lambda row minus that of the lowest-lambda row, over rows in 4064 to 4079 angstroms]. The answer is -40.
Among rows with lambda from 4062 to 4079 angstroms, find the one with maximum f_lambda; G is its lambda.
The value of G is 4066.96 angstroms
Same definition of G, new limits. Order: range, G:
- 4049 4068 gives 4050.14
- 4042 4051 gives 4050.14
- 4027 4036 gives 4027.82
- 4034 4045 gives 4040.82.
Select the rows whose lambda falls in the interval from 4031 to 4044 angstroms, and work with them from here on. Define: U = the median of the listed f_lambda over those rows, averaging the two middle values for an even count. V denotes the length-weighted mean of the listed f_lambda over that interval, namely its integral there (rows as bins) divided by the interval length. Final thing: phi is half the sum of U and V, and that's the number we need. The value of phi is 9.11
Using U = 9.2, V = 9.1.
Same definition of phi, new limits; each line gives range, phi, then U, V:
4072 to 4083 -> 8.52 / 8.5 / 8.6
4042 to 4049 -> 9.17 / 9.2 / 9.2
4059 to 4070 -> 8.63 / 8.6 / 8.6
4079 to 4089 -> 8.90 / 8.9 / 8.9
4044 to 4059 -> 9.21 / 9.2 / 9.2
